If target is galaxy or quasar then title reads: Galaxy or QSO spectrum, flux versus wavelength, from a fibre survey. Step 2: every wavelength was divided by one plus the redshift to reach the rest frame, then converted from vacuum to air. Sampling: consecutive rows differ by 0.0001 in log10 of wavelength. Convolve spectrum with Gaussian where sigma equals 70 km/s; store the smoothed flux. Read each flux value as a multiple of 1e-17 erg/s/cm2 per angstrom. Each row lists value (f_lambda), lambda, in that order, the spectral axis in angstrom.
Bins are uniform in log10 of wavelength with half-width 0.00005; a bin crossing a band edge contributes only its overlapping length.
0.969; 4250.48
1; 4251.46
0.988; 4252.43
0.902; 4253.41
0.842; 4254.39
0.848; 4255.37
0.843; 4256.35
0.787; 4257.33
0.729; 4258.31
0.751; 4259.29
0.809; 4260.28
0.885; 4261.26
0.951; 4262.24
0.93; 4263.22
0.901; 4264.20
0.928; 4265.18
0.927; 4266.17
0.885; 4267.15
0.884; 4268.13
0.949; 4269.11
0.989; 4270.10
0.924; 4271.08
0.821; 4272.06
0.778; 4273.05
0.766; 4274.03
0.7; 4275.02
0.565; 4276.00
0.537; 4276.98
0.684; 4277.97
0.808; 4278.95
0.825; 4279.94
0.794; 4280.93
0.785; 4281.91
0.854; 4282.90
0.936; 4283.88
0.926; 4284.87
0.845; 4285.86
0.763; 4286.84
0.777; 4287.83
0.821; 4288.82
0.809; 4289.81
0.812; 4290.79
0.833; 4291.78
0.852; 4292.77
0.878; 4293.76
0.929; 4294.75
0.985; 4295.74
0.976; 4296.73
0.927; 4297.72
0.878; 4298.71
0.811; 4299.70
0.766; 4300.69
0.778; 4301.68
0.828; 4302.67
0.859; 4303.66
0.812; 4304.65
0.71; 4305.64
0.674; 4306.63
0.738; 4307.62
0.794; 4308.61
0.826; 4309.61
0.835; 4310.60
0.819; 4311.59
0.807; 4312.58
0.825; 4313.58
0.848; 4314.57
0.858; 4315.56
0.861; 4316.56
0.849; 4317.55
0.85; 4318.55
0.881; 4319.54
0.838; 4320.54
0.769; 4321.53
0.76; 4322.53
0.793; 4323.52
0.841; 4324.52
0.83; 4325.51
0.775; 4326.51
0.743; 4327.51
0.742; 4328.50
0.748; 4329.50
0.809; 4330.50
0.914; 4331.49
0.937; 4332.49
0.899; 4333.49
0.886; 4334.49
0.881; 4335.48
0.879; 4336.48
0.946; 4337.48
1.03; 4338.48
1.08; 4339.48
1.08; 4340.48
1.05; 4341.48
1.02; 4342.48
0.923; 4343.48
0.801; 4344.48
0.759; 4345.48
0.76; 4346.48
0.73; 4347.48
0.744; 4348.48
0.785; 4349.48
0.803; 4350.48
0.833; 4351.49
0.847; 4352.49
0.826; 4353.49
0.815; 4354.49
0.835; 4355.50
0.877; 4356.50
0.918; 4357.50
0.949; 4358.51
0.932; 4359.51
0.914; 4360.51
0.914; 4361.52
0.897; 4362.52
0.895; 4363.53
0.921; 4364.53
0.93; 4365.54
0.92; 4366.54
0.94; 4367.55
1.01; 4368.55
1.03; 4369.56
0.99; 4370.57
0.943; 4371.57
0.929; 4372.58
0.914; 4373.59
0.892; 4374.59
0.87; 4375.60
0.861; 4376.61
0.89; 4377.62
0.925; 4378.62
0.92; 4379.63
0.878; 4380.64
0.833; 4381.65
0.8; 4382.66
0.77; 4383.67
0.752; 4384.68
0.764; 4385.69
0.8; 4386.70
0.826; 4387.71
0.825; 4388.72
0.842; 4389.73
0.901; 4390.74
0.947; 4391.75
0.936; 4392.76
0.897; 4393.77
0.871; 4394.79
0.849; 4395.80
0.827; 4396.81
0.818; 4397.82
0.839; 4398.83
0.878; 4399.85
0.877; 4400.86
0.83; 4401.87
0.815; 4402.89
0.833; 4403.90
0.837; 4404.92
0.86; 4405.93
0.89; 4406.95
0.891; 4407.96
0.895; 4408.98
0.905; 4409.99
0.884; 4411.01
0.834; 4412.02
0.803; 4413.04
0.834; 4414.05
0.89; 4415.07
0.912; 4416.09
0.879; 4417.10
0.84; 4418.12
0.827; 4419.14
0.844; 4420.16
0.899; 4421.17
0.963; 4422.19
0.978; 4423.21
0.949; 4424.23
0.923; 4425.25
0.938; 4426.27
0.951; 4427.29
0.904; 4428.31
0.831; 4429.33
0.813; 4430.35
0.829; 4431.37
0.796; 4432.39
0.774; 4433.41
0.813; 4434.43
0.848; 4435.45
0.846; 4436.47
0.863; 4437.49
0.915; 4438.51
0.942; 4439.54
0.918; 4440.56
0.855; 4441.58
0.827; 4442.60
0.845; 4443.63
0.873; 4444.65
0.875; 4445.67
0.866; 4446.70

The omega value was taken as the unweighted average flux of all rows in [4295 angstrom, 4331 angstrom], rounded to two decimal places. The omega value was 0.82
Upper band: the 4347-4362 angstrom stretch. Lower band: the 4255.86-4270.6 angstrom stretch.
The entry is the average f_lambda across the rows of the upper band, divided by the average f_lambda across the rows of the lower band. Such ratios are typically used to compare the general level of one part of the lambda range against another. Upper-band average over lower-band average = 0.97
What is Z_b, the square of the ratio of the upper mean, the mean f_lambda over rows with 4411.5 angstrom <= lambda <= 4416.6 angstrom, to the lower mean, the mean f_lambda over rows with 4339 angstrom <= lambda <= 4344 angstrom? 0.7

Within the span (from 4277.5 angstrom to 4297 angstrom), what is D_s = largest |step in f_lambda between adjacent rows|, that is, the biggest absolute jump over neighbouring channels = 0.124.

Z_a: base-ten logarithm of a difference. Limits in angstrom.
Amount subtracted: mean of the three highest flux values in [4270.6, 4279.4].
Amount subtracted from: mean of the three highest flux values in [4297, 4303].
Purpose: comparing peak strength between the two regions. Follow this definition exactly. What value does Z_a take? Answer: -1.6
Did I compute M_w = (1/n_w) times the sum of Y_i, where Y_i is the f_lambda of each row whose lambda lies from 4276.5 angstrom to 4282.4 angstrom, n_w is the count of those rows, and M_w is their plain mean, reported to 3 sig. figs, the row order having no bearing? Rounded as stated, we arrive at 0.739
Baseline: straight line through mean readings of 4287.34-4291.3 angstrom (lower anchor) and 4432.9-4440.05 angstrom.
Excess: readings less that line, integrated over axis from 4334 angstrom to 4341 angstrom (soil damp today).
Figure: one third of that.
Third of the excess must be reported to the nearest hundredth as 0.34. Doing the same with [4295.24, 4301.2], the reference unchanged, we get 0.16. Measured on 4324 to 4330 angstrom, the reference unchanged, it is -0.08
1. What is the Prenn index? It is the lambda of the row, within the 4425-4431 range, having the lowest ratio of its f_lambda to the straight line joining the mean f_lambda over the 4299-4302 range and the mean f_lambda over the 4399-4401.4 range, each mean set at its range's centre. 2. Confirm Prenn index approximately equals 4430.35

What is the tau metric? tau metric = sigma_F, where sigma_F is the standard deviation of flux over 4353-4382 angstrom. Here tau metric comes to 0.050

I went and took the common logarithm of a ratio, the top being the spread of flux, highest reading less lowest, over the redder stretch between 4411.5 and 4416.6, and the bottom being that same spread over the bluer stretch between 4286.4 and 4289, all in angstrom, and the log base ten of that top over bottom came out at 0.27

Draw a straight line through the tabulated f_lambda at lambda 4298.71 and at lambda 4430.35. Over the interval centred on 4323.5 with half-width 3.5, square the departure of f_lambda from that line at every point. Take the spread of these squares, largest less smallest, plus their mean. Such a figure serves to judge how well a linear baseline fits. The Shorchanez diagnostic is 0.016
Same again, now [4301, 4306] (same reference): 0.035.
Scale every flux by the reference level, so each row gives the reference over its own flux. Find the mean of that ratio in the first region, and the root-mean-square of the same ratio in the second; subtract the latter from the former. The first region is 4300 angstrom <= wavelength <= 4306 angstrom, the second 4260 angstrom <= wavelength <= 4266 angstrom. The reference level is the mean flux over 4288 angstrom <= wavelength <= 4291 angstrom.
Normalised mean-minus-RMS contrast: 0.12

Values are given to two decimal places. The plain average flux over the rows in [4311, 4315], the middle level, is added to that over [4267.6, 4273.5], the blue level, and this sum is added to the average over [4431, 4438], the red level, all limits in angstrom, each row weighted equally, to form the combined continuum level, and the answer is 2.54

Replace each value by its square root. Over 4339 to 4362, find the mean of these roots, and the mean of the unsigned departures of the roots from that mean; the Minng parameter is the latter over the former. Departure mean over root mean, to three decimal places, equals 0.049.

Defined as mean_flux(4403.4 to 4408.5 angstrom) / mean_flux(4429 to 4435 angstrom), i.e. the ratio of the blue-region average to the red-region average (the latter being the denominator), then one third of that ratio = 0.355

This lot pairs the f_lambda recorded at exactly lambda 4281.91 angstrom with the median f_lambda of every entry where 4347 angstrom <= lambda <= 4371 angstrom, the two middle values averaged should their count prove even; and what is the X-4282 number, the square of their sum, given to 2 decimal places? 2.86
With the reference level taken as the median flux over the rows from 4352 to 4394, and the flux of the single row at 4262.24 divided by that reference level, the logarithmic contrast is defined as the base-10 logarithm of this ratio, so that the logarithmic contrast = 0.025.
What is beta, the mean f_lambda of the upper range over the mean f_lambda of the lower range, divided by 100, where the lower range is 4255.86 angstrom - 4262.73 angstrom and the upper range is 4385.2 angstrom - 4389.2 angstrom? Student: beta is 0.0098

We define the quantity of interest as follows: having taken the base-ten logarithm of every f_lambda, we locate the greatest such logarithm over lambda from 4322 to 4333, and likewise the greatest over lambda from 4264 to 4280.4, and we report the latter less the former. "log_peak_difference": 0.02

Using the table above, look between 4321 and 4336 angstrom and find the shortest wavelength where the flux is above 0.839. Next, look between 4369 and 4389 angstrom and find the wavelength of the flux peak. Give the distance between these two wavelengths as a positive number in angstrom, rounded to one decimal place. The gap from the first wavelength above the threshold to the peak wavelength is 45.0 angstrom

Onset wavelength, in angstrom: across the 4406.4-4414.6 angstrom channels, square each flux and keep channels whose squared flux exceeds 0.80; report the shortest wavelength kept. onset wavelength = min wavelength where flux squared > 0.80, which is 4408.98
